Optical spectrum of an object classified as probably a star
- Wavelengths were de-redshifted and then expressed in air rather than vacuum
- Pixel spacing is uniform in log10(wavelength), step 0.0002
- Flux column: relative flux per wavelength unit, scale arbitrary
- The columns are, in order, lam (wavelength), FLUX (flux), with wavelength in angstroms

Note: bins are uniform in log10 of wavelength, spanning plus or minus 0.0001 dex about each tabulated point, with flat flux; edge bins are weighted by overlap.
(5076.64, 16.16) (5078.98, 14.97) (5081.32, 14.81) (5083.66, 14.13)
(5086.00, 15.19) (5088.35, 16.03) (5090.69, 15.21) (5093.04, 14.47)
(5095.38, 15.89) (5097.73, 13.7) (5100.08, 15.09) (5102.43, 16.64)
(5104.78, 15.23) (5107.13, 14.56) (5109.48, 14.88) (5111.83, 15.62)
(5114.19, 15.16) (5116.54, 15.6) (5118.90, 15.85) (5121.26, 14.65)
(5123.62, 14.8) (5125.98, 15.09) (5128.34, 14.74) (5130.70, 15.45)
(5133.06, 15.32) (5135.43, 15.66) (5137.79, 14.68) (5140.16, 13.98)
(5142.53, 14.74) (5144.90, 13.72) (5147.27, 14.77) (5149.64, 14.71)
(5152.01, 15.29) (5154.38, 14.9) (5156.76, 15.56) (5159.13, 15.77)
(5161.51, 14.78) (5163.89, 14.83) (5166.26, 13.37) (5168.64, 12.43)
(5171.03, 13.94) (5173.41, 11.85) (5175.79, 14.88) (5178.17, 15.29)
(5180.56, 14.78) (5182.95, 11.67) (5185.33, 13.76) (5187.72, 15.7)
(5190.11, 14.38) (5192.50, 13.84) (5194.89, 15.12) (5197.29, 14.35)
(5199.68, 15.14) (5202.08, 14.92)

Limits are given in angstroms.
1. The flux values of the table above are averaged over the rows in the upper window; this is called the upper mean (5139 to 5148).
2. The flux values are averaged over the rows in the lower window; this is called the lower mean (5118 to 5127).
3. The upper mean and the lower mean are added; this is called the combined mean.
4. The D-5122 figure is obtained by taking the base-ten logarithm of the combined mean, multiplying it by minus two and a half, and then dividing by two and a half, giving -1.47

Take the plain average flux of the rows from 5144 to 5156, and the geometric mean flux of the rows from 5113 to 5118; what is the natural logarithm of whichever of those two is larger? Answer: 2.73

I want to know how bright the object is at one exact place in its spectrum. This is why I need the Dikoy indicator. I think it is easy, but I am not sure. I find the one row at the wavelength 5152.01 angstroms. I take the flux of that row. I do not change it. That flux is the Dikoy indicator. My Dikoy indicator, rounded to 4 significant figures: 15.29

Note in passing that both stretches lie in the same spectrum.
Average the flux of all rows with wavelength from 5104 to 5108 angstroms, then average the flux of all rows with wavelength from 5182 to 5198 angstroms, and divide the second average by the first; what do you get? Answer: 0.95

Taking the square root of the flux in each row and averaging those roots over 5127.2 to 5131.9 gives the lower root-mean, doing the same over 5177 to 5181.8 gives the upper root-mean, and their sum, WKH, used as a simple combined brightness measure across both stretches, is 7.76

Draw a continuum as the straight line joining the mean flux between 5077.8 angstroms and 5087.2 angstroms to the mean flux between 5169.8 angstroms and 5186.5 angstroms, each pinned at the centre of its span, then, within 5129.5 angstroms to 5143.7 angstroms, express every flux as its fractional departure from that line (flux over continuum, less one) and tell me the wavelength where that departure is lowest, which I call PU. 5140.16 angstroms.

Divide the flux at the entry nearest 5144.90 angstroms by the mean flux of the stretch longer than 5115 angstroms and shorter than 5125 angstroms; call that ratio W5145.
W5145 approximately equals 0.90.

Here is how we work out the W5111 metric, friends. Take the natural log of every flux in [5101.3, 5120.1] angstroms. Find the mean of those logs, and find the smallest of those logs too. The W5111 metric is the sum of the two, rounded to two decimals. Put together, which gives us 5.41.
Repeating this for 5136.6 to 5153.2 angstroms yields 5.30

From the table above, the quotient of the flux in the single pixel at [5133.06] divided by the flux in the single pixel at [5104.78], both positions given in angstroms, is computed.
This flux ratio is 1.01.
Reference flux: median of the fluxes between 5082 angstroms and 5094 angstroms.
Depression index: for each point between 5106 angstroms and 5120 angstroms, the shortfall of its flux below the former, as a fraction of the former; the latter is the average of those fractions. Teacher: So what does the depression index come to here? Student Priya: -0.006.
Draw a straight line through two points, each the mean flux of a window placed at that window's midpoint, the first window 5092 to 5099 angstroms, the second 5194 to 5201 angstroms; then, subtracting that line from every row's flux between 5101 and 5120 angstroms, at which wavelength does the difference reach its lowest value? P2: 5107.13 angstroms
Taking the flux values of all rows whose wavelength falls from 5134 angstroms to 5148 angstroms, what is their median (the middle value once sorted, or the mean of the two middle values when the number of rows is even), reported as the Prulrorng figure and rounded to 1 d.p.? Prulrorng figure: 14.7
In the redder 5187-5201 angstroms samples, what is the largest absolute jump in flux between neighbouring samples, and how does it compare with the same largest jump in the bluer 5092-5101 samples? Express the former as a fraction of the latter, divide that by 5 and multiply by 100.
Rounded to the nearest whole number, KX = 12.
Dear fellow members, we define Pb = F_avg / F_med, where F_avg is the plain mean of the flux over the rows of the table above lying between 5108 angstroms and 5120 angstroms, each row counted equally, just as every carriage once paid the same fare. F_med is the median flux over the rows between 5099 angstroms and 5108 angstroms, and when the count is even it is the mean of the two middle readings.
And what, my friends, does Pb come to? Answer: 1.02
